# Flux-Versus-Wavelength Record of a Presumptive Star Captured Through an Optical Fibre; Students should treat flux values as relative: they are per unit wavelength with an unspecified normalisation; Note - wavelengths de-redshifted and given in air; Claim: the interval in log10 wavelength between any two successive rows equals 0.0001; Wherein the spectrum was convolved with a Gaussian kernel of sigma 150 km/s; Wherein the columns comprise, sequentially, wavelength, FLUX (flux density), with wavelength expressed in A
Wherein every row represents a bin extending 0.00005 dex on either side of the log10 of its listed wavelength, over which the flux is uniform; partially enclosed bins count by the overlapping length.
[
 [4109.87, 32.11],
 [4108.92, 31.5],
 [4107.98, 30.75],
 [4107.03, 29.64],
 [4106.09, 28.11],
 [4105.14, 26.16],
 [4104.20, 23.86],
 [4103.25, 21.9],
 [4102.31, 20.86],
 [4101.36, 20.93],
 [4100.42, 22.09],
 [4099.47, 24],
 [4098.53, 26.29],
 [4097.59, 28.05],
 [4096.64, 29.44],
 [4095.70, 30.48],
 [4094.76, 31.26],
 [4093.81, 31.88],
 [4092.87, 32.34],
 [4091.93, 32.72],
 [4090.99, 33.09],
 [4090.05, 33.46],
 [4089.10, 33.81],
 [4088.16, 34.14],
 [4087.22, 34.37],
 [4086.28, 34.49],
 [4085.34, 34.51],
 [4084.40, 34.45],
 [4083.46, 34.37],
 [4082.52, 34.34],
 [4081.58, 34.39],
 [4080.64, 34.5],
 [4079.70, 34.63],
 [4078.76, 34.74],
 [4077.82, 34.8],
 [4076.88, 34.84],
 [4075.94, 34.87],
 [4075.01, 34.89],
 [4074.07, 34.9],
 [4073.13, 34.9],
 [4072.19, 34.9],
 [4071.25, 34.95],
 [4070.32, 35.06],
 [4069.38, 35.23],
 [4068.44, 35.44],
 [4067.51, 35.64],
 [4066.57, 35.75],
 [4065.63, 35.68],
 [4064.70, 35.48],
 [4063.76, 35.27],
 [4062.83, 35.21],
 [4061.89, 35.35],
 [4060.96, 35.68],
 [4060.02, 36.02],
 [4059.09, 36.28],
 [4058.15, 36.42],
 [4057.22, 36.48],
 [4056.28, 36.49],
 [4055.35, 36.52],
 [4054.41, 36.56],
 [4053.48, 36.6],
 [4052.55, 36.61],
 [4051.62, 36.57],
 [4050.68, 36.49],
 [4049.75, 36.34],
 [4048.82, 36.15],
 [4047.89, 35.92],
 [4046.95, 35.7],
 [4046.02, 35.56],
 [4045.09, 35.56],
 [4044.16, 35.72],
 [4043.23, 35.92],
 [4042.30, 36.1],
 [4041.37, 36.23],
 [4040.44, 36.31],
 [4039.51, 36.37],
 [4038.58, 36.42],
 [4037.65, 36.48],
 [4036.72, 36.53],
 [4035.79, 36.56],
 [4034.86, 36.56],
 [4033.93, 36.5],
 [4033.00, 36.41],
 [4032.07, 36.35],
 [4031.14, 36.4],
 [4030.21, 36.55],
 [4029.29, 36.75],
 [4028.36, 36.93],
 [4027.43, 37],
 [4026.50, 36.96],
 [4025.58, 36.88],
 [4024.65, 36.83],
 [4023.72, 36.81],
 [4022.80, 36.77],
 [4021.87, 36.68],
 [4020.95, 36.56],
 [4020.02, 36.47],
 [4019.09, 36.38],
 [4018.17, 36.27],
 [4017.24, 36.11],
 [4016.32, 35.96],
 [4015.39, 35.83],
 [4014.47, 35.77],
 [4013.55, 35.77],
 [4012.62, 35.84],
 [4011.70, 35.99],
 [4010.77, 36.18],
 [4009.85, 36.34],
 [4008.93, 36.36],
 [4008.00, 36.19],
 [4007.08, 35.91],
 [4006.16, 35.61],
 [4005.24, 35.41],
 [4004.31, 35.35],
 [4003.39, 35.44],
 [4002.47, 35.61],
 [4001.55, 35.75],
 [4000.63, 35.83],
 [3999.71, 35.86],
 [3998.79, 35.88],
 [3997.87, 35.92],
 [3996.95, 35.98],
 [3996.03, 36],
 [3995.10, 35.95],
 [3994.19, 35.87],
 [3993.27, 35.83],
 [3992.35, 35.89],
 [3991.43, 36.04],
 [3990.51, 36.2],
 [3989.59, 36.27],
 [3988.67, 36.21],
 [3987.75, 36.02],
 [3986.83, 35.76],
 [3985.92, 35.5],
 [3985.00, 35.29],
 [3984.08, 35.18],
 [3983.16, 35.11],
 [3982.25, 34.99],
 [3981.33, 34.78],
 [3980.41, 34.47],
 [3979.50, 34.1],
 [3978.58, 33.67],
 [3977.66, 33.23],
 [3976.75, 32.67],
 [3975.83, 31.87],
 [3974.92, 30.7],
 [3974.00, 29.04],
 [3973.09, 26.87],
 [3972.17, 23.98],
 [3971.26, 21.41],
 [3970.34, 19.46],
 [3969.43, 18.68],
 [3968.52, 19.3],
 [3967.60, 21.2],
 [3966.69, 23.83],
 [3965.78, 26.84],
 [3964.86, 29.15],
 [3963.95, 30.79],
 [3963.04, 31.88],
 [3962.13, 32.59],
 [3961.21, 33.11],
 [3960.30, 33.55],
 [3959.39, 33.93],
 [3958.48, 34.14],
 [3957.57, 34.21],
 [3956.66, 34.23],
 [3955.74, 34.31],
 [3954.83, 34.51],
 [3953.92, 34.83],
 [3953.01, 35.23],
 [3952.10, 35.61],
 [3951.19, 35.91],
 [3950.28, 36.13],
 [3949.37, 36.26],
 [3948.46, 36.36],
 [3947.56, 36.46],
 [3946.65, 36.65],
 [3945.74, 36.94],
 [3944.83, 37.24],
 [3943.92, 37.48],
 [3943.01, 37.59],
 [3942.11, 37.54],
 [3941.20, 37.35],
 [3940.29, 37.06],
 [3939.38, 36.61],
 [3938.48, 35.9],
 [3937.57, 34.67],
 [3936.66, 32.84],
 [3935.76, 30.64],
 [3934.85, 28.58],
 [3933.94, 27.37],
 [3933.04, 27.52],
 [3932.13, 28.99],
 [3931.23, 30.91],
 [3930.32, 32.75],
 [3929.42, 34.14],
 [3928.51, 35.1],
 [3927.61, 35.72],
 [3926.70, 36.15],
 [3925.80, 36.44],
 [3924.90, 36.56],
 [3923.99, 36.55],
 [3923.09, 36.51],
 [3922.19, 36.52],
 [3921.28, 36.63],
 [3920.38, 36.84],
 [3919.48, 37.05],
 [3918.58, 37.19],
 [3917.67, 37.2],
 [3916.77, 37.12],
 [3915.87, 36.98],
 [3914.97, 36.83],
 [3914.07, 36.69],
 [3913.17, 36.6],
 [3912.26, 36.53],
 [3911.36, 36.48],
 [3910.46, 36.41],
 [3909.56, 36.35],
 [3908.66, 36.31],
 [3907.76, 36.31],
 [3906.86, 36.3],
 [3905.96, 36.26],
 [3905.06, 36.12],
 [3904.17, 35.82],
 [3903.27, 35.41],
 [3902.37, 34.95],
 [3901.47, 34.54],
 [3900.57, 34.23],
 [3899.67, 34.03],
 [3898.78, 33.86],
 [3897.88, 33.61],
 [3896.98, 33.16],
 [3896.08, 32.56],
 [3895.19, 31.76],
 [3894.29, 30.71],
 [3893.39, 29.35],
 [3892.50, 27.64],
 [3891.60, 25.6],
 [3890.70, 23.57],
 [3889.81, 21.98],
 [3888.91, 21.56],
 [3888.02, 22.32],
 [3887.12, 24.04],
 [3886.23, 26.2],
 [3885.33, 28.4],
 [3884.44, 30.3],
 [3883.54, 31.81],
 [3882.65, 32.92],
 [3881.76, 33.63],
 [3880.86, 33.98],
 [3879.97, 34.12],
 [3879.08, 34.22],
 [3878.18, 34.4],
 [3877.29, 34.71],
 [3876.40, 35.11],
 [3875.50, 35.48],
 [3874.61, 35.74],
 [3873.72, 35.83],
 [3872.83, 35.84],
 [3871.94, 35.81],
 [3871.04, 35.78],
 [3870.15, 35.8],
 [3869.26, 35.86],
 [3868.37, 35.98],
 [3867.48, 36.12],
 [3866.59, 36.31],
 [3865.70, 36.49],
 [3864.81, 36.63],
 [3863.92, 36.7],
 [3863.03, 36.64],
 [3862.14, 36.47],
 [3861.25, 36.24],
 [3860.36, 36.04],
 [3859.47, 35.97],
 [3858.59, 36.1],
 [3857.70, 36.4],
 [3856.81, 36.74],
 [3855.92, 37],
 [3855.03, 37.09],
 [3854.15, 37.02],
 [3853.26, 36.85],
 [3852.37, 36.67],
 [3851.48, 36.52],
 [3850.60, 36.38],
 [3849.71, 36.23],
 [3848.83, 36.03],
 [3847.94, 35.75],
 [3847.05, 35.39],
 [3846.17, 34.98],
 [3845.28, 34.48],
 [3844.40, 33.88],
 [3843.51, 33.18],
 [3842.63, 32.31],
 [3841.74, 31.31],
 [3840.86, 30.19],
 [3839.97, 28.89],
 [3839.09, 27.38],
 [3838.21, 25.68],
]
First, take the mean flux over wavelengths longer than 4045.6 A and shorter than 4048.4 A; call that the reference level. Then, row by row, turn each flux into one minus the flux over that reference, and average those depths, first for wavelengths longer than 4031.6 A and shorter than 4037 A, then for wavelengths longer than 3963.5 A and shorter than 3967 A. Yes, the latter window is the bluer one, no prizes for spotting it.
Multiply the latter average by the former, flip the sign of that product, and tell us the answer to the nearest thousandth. 0.005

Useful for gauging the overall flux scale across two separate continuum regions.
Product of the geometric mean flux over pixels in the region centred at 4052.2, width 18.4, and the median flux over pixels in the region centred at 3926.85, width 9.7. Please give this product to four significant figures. 1308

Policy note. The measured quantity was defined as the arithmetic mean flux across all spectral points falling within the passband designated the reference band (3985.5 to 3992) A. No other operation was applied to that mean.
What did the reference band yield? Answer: 36.0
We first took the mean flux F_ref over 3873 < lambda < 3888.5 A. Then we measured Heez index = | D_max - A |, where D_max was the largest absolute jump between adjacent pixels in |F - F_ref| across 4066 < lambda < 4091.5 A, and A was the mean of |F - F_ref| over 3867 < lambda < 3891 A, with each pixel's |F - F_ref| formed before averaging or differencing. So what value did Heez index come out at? 3.8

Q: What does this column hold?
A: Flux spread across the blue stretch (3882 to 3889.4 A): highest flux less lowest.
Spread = 11.4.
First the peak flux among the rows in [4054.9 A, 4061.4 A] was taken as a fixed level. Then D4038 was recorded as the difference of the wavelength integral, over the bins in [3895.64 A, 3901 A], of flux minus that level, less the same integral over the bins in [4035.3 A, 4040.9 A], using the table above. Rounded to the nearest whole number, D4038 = -15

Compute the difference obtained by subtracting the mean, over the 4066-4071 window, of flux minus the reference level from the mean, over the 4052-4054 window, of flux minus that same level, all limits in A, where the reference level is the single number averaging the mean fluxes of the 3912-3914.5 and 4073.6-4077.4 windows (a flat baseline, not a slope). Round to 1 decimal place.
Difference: 1.2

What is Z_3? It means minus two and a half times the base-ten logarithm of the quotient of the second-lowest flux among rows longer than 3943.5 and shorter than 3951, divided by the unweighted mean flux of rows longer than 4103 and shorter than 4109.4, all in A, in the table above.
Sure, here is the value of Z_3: -0.30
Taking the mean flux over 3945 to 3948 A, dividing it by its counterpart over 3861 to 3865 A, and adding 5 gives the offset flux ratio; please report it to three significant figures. 6.00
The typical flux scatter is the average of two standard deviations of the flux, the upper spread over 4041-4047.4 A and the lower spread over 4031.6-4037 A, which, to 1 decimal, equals 0.2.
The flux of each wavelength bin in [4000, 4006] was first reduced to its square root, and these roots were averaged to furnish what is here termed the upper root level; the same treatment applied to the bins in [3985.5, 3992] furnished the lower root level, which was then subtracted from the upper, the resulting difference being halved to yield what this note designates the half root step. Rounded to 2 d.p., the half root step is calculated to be -0.02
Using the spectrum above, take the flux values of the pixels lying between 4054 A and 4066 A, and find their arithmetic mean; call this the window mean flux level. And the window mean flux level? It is 36.0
